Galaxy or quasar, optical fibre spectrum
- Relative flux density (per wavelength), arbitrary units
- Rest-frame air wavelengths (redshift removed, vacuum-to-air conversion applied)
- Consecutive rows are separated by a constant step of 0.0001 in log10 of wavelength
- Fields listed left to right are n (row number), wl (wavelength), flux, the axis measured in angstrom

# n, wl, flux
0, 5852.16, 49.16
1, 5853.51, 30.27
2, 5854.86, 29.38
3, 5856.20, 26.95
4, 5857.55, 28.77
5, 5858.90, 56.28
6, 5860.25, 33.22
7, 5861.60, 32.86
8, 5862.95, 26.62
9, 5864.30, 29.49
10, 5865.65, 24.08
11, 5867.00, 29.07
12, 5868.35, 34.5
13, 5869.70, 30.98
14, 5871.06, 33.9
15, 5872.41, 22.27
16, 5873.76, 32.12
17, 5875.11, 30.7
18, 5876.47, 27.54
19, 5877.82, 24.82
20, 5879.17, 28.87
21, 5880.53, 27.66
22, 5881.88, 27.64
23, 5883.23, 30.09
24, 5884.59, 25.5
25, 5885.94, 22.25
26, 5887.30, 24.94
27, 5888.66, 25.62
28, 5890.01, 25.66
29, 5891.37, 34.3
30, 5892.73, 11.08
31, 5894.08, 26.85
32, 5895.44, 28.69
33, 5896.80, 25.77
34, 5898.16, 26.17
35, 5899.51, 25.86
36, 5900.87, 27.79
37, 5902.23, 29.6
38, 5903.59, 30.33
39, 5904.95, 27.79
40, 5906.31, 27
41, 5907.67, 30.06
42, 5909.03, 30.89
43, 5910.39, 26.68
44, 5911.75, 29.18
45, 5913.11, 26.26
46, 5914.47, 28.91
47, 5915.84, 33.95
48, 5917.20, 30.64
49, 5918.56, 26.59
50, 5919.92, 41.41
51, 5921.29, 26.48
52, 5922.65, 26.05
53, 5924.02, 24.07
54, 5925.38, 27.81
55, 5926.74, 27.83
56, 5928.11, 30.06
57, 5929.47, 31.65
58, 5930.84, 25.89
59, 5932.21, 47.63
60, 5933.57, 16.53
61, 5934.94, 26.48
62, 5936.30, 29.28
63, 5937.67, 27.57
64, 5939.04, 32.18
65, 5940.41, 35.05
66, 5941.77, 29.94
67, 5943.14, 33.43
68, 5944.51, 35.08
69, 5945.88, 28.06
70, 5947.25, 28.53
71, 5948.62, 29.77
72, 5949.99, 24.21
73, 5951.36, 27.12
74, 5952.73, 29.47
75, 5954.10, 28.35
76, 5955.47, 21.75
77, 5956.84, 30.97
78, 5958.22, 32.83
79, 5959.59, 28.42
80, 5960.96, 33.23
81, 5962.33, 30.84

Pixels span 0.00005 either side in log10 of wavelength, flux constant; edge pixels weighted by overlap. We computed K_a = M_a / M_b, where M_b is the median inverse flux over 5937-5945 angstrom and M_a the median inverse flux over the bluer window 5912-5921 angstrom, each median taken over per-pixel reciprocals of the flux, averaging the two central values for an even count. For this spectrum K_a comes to 1.10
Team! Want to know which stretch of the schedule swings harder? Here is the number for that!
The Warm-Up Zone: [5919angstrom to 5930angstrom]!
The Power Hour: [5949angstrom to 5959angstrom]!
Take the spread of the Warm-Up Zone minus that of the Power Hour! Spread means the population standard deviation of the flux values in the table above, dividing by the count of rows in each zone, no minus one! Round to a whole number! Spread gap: 1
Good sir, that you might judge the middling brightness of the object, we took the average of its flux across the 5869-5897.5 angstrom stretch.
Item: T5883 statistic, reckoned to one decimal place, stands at 27.0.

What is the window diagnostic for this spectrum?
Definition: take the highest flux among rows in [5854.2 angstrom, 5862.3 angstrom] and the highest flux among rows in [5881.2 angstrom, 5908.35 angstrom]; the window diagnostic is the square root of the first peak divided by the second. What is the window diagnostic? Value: 1.28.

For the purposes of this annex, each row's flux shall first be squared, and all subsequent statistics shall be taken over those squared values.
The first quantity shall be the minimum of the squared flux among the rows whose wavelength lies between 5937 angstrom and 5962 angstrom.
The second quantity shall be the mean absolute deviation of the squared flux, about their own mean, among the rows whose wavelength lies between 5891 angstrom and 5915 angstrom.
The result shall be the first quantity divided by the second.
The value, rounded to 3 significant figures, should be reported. 3.62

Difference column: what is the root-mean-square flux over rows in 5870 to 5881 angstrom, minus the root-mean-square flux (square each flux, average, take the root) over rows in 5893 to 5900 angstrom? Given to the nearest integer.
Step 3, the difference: 2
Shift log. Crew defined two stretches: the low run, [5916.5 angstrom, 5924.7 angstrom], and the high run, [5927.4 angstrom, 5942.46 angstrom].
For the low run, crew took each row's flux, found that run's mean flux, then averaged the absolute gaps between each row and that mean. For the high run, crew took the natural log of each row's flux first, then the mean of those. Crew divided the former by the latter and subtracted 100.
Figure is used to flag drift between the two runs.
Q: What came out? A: -98.7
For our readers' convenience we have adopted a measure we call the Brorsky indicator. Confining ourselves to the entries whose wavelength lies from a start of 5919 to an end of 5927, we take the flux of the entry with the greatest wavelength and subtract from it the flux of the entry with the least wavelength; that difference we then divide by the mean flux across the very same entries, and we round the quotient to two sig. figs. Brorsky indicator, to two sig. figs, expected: -0.47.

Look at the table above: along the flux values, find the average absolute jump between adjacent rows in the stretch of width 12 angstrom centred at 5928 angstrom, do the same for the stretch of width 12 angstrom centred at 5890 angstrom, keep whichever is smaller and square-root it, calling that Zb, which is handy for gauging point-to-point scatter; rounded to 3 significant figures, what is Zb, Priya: 2.65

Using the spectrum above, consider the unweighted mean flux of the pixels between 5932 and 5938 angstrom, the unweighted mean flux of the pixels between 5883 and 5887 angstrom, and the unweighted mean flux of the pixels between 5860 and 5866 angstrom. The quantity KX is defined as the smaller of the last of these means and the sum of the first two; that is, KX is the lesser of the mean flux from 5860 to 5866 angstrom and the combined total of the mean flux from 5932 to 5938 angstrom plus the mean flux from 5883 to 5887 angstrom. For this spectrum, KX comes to 29.3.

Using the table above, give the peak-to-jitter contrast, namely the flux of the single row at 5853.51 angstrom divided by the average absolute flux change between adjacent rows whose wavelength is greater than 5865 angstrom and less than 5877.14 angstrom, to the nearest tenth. 5.6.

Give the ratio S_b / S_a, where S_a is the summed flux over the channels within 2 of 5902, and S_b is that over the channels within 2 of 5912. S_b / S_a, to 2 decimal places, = 0.94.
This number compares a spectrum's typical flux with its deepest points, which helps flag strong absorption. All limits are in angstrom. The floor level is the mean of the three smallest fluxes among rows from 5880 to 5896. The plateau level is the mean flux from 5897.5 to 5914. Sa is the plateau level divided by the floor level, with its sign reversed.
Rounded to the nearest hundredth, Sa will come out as -1.45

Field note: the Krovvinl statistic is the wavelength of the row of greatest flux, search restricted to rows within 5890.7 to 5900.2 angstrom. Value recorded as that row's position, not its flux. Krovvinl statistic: 5891.37 angstrom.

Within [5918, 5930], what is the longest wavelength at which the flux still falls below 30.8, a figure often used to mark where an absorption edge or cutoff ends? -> 5928.11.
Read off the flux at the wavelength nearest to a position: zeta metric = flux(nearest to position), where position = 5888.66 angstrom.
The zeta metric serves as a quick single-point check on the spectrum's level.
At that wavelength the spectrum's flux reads 25.62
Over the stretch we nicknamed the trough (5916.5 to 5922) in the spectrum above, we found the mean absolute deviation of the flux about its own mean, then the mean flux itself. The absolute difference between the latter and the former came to 26.2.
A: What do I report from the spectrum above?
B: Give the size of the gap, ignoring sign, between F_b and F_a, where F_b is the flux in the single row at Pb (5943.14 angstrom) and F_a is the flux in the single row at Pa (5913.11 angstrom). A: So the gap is 7.2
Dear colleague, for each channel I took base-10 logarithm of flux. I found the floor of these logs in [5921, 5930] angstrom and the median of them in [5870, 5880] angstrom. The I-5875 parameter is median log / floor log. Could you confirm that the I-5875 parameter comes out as 1.06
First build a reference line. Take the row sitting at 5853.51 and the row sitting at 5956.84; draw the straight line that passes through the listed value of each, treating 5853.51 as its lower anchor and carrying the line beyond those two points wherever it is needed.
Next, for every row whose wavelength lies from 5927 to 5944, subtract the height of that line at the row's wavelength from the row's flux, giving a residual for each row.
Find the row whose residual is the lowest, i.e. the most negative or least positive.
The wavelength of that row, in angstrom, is 5933.57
